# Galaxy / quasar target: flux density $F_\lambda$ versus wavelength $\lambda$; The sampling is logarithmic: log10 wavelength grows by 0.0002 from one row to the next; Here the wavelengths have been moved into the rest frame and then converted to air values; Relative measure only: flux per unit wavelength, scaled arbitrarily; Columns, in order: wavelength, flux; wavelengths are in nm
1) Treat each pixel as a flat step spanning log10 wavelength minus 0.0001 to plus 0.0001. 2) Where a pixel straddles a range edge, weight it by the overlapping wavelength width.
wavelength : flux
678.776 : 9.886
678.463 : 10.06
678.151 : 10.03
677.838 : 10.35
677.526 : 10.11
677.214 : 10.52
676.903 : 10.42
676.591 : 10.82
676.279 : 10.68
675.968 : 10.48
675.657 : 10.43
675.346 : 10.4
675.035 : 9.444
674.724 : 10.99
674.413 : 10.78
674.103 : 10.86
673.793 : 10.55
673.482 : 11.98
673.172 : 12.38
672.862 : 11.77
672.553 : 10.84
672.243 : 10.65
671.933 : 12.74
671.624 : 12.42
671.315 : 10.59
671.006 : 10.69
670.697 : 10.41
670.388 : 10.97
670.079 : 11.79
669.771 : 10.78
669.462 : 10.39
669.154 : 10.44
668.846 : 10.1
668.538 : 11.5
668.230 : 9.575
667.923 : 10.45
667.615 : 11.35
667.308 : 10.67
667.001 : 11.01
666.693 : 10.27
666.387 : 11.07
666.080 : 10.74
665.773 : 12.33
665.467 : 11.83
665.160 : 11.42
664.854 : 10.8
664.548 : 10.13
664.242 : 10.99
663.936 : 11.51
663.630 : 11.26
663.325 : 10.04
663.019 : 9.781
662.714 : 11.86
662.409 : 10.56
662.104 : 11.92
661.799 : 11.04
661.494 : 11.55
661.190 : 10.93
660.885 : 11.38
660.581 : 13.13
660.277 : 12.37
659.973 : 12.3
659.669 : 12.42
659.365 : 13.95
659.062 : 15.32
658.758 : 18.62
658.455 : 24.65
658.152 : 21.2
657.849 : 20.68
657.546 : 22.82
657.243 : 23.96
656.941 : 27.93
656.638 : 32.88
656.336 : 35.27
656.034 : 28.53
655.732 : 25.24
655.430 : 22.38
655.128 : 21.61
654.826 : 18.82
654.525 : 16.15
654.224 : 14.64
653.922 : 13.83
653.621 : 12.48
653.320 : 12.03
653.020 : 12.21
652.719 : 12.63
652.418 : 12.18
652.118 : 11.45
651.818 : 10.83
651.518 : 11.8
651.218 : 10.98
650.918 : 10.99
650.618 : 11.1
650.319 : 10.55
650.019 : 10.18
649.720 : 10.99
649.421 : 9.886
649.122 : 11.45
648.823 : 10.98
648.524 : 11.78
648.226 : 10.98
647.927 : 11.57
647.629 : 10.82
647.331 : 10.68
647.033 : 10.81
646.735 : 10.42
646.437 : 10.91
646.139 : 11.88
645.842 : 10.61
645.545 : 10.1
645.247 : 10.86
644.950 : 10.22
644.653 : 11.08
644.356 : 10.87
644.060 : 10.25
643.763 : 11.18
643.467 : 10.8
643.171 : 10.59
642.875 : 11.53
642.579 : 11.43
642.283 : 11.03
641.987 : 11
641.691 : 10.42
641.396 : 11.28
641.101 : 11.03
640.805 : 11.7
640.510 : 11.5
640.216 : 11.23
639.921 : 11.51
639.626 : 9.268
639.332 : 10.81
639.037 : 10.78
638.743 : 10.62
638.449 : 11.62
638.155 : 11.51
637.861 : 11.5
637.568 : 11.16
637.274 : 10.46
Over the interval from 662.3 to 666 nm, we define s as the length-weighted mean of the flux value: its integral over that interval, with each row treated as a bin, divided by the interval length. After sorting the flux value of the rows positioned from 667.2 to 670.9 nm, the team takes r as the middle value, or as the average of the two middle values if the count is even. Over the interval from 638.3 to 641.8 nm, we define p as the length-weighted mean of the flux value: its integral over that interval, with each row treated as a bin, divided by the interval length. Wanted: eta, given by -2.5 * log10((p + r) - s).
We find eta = -2.6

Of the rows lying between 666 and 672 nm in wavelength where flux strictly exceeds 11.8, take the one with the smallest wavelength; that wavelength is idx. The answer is 671.624 nm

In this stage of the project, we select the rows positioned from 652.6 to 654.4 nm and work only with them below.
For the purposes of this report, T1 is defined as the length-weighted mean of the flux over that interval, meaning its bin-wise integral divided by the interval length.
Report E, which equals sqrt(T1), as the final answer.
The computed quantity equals 3.61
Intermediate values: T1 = 13.0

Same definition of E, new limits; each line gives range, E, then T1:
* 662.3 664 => 3.29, 10.8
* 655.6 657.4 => 5.38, 29.0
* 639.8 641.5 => 3.37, 11.4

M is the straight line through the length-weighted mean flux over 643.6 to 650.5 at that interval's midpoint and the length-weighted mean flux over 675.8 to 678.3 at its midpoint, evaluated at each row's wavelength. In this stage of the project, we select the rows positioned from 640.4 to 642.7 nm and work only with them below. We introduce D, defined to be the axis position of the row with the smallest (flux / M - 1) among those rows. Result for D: 641.691 nm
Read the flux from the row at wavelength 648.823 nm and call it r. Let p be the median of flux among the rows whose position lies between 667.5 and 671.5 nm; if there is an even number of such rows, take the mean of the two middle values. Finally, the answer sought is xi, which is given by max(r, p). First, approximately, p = 10.6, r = 10.98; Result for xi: 11.0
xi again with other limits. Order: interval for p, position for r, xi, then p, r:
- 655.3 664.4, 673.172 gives 12.8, 12.8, 12.38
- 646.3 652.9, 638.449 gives 11.6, 11.0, 11.62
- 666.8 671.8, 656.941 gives 27.9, 10.7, 27.93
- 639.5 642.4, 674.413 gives 11.1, 11.1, 10.78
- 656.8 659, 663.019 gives 22.8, 22.8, 9.781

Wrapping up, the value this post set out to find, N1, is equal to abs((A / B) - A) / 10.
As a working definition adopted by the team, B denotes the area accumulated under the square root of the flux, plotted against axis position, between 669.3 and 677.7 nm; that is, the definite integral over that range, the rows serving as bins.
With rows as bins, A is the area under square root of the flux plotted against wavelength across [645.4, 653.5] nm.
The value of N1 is 2.6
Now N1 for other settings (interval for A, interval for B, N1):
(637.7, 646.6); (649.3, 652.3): 2.6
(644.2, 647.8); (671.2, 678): 1.1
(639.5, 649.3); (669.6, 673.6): 3.0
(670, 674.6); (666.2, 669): 1.4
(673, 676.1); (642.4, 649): 1.0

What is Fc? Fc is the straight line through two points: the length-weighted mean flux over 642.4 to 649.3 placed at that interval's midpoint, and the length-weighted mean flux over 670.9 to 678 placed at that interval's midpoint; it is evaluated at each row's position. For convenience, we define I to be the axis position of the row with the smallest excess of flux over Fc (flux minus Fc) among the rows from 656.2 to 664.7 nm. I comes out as 663.019 nm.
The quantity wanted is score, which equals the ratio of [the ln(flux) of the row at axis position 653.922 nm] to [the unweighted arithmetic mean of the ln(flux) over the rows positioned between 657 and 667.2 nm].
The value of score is 1.03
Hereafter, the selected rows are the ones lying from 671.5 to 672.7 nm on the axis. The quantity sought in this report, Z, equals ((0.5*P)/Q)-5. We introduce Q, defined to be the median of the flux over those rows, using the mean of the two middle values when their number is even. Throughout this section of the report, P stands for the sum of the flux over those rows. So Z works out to -2.994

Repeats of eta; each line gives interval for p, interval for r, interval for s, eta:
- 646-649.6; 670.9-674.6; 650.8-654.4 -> -2.5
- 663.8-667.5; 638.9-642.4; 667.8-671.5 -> -2.6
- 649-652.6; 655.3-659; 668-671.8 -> -3.5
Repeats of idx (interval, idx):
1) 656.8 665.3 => 656.941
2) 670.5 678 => 671.624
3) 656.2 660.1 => 656.336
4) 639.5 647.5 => 646.139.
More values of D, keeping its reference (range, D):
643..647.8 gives 645.545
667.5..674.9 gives 668.230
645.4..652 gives 649.421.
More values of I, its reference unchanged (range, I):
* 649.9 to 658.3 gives 650.019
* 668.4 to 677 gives 675.035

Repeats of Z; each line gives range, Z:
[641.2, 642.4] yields -3.015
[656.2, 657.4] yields -3.026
